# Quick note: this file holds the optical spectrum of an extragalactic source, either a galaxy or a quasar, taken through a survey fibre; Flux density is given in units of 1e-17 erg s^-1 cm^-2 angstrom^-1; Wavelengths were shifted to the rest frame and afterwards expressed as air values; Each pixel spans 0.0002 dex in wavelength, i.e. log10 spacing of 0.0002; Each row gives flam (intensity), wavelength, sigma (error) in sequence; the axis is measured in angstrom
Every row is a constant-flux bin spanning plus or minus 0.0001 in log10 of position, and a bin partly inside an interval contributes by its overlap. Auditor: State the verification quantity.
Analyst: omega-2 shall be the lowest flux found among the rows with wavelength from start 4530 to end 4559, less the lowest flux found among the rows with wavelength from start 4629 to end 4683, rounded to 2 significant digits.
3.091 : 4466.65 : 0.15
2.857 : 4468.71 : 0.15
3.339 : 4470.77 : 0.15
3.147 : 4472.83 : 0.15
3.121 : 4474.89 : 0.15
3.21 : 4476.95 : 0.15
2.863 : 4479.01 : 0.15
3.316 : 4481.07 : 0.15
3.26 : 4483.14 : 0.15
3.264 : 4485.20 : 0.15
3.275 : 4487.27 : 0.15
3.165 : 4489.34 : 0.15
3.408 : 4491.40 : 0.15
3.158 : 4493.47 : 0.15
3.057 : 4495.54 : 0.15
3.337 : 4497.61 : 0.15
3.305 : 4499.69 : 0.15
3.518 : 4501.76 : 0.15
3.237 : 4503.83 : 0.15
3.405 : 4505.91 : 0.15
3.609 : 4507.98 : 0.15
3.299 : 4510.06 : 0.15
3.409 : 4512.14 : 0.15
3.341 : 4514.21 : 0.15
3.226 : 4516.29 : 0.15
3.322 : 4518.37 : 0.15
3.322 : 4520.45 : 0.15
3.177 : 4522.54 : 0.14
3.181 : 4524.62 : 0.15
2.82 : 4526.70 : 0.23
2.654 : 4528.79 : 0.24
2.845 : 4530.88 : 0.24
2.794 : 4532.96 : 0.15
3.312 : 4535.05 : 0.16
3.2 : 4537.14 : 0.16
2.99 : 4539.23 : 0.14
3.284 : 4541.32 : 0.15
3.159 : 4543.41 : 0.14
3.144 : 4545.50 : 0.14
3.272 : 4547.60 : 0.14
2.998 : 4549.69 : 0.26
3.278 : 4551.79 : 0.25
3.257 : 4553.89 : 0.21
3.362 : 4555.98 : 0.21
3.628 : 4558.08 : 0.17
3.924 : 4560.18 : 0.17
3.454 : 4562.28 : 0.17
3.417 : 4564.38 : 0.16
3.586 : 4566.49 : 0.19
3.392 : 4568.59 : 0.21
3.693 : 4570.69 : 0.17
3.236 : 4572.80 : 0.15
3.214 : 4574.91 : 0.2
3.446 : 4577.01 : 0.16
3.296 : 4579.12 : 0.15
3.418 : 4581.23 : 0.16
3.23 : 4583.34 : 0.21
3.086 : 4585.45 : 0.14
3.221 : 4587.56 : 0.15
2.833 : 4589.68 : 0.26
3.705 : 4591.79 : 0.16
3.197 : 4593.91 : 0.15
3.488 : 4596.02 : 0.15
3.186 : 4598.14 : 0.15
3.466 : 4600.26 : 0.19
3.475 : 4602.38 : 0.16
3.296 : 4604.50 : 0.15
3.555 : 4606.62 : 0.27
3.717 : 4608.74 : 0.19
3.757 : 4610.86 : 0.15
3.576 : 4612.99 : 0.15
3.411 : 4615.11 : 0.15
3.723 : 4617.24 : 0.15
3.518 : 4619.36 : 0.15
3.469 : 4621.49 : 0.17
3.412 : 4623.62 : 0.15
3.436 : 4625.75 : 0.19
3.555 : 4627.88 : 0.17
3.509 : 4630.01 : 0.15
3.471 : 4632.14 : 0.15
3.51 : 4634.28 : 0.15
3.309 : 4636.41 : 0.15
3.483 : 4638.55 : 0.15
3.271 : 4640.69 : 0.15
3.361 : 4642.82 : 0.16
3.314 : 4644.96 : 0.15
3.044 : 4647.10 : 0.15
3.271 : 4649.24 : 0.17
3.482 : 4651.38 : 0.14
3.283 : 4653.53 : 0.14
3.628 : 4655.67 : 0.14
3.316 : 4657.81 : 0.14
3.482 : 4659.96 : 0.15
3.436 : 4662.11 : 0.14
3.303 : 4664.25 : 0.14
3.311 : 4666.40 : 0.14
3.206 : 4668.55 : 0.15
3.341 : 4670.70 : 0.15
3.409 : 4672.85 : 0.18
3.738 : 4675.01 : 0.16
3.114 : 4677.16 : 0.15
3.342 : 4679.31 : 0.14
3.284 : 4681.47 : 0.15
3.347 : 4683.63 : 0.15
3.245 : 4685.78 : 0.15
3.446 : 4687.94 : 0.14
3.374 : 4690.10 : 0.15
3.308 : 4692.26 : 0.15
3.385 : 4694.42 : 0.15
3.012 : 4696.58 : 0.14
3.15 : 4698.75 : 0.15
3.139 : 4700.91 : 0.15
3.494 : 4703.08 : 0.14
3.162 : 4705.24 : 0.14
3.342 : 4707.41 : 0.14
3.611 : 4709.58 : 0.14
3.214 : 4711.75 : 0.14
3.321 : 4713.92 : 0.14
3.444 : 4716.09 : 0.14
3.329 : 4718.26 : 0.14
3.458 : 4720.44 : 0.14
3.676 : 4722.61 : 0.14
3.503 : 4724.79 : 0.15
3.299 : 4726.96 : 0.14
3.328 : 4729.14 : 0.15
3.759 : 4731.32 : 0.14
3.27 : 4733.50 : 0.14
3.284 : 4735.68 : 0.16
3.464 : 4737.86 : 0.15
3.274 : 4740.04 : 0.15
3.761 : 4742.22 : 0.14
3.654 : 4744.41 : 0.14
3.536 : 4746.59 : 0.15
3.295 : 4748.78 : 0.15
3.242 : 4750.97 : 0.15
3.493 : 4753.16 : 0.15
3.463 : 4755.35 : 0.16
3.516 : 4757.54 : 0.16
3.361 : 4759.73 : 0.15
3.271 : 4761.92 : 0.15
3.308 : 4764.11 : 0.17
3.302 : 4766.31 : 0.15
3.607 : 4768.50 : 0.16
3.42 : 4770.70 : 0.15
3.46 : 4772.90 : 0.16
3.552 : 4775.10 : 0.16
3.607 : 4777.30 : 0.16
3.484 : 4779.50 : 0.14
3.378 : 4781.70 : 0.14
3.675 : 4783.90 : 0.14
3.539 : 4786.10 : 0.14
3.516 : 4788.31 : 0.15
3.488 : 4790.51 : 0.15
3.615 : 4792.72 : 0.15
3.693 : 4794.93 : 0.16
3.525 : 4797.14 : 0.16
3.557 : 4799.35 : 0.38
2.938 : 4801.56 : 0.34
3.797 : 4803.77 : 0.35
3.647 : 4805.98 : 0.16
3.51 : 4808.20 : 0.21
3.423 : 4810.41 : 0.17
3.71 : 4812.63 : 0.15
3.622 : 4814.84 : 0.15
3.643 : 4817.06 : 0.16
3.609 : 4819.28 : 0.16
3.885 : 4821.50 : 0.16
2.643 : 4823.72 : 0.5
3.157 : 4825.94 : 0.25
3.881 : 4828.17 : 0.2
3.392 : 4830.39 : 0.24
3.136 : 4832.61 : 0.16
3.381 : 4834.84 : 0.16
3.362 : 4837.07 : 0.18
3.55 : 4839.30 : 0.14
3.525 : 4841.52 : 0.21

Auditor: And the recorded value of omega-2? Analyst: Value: -0.25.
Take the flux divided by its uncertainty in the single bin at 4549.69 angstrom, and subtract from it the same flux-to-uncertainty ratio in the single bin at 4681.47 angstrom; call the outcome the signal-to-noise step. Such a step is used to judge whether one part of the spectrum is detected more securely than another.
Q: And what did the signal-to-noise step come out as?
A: -10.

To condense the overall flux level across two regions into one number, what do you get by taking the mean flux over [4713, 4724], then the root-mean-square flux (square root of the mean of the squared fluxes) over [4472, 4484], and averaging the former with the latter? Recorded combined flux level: 3.30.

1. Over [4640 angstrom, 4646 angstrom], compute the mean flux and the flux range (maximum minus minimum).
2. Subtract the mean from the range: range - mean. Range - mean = -3.23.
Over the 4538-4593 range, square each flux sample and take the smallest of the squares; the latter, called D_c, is 8.0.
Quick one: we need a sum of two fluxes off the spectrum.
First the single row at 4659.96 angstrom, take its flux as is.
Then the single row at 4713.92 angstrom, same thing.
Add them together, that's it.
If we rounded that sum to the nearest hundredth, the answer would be 6.80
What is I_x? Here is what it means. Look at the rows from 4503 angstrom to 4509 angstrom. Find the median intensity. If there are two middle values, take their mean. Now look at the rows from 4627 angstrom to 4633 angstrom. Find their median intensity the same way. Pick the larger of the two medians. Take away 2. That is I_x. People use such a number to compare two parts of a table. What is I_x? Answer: 1.51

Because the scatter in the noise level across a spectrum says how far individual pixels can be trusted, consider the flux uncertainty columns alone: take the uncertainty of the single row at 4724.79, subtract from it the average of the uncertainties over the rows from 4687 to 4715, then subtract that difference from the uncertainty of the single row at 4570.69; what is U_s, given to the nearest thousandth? 0.164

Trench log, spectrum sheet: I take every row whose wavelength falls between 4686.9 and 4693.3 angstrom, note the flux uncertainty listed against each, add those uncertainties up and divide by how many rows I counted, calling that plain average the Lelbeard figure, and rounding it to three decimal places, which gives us 0.147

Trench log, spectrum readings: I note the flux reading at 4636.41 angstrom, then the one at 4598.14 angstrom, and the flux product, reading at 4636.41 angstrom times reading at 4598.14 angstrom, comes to 10.5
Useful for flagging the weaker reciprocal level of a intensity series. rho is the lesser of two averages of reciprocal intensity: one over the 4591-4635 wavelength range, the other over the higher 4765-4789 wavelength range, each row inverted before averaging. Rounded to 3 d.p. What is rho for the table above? 0.286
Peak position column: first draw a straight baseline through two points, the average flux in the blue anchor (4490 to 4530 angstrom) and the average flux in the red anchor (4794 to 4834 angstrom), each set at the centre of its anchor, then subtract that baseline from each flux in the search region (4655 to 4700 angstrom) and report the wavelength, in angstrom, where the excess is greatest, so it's 4675.01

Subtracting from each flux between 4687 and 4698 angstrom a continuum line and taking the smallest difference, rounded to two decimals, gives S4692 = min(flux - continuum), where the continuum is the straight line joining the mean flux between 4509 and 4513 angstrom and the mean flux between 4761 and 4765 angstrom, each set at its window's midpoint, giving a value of -0.29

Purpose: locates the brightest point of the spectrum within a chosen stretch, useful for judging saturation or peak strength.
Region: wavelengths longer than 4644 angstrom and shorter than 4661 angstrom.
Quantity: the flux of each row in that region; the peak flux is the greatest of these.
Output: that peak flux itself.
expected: 3.628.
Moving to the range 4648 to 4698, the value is 3.738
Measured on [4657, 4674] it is 3.482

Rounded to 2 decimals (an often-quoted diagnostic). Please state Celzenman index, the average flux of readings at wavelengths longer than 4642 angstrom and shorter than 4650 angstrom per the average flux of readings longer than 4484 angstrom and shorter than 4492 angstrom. 0.99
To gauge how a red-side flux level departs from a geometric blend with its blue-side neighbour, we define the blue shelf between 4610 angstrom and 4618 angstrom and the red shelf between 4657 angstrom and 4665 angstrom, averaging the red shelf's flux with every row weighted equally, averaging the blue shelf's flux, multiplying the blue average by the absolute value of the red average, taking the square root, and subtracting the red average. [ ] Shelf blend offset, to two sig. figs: 0.11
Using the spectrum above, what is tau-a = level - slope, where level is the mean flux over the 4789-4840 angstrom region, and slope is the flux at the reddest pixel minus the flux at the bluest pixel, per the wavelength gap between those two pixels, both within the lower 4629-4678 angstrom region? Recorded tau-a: 3.49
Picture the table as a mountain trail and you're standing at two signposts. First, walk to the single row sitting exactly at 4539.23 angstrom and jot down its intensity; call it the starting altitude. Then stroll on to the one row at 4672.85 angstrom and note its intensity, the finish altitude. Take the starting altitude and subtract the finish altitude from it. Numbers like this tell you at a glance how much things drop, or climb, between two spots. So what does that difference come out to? -0.42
